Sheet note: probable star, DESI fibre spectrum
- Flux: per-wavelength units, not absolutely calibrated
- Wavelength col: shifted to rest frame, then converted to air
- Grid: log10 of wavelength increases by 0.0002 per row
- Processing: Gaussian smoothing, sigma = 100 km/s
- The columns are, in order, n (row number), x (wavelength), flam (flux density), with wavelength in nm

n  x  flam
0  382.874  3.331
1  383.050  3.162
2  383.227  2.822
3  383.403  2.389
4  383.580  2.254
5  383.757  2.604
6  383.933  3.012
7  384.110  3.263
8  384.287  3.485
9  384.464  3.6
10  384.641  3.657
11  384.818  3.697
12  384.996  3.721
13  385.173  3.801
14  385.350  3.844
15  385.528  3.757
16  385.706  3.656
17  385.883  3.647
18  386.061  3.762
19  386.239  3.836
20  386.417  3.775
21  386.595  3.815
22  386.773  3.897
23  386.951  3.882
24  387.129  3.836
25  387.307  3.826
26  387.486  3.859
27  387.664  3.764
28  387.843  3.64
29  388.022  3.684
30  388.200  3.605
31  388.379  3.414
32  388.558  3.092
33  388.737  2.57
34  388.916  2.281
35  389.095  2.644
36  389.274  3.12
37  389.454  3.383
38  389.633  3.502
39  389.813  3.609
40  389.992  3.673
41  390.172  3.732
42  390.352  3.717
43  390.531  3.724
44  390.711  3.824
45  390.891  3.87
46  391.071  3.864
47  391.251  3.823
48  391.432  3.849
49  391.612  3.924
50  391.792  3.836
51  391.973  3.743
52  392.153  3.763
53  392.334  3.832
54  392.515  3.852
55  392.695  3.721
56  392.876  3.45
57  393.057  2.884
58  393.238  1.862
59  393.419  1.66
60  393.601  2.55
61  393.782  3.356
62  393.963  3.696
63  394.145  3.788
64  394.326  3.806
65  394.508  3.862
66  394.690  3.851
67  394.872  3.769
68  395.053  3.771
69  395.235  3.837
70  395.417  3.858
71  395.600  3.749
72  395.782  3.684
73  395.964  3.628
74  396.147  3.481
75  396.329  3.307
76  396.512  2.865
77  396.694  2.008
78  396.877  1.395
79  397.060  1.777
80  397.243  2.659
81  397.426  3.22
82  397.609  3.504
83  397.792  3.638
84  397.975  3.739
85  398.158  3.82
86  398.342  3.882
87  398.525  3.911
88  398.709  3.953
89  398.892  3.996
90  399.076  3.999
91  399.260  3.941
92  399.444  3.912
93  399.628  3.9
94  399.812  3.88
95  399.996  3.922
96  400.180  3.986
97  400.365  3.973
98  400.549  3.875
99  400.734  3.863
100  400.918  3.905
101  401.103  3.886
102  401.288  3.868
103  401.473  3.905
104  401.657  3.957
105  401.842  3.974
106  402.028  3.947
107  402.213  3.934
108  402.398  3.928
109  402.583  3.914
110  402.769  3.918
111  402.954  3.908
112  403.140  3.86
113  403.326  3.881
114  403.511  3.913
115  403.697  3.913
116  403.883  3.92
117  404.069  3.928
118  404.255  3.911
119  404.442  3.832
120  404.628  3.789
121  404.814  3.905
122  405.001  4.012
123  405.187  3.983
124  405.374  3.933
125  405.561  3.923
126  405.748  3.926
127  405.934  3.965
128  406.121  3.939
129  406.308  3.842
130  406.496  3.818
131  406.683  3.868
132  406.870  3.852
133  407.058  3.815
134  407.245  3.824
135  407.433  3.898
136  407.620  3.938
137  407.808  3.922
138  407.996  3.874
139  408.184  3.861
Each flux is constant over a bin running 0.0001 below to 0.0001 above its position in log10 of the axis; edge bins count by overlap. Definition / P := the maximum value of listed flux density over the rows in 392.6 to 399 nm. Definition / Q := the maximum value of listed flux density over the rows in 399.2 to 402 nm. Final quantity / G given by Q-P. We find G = -0.01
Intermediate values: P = 3.996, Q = 3.986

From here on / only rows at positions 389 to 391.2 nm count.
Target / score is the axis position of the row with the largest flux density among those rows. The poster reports 390.891 nm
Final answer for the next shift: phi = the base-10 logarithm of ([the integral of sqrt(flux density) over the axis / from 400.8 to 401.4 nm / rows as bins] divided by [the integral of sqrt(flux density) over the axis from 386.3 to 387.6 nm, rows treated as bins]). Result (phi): -0.33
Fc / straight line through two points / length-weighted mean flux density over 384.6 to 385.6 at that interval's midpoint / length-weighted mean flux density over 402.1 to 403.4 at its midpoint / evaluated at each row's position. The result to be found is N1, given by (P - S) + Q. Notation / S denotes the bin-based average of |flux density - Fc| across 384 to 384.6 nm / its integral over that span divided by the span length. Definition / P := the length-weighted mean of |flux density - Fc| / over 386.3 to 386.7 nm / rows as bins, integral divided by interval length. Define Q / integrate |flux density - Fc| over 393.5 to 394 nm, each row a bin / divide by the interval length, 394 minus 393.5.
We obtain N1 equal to 0.5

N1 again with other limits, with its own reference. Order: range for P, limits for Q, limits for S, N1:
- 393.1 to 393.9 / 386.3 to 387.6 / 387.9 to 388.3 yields 1.3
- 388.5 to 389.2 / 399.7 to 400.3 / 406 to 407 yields 1.1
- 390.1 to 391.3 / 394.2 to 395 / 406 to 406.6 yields 0.0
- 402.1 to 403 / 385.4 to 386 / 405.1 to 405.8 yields 0.1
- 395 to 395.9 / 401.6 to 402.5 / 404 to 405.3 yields 0.1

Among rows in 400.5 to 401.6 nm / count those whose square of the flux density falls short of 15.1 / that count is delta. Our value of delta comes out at 3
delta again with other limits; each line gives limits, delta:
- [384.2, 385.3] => 6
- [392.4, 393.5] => 6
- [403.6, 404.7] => 2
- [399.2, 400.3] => 1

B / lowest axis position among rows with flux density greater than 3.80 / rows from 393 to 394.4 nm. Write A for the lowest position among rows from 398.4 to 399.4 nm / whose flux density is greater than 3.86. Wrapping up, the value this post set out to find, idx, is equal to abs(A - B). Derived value 4.20 nm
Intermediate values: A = 398.525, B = 394.326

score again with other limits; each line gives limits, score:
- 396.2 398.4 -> 398.342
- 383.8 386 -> 385.350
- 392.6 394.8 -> 394.508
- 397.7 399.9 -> 399.076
